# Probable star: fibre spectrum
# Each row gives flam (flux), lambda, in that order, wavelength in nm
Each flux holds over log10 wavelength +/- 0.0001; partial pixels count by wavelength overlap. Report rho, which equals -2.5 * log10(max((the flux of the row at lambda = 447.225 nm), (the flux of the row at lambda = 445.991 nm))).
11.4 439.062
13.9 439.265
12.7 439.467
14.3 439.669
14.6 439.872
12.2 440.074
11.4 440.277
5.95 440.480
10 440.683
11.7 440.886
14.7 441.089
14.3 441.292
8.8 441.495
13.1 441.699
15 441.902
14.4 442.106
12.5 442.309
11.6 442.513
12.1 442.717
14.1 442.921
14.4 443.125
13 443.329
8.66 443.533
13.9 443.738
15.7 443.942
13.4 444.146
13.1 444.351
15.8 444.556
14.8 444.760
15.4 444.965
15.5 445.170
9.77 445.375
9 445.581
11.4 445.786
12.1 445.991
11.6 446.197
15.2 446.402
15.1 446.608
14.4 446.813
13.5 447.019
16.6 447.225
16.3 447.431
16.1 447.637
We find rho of -3.05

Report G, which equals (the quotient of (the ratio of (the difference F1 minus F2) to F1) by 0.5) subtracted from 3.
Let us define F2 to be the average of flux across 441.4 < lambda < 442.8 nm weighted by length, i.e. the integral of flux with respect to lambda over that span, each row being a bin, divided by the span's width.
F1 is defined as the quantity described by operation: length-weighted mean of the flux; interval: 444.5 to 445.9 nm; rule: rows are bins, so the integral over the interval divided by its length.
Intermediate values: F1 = 13.0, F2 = 12.5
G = 2.9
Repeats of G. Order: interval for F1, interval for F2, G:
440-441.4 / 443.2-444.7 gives 3.3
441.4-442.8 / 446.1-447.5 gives 3.3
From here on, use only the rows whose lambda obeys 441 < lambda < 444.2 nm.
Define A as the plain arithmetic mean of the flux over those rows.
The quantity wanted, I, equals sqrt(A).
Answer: 3.620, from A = 13.1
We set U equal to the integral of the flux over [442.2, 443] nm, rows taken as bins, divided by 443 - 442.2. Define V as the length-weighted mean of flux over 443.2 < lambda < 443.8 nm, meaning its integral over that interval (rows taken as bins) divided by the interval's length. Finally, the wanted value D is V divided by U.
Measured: 0.94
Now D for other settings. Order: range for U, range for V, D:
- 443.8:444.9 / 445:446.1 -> 0.81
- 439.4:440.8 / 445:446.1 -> 1.02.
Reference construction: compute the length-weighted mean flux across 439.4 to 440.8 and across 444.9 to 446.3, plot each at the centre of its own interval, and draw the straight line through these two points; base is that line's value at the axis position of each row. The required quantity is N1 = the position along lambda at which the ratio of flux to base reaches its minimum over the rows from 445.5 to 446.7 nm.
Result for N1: 445.581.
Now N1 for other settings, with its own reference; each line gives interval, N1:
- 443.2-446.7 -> 443.533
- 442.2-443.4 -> 442.513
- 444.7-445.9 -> 445.581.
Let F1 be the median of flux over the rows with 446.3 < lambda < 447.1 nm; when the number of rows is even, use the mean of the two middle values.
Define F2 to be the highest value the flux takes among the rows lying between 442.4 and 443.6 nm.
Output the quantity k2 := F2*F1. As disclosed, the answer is 212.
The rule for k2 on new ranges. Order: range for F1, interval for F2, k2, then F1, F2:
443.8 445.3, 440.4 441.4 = 226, 15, 14.7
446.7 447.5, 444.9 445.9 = 238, 15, 15.5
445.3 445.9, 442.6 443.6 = 141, 10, 14.4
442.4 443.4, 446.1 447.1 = 198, 13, 15.2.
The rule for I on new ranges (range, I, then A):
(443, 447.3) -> 3.667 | 13.4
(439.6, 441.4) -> 3.482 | 12.1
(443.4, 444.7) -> 3.664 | 13.4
